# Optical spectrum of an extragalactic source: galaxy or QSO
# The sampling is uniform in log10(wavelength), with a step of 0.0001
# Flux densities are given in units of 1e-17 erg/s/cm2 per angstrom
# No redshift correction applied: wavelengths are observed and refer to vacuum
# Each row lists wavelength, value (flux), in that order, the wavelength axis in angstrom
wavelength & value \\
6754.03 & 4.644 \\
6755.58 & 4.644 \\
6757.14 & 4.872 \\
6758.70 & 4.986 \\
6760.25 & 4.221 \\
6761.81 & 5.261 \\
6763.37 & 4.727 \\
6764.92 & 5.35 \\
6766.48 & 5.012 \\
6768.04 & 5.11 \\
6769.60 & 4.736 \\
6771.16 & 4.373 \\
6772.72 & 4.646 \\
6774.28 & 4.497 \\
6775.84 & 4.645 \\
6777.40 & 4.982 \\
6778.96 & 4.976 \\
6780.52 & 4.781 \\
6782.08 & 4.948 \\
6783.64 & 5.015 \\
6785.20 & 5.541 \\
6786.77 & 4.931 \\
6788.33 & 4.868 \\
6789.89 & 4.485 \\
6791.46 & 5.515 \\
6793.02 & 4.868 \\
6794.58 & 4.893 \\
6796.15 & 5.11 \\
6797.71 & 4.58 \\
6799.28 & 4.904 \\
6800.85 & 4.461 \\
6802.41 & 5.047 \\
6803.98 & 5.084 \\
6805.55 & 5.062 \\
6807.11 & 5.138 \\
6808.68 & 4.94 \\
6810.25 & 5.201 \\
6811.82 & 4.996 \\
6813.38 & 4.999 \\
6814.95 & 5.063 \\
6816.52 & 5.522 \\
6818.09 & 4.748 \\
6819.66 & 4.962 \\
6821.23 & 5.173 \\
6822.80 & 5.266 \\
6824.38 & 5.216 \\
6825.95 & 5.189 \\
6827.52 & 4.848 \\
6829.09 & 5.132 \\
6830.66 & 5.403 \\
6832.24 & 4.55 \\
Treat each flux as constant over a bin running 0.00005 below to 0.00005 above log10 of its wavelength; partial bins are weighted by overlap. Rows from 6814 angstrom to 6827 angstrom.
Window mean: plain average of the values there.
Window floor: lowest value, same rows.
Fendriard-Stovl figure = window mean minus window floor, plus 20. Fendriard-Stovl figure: 20.4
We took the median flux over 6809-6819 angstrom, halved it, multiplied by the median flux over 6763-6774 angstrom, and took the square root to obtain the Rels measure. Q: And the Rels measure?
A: 3.45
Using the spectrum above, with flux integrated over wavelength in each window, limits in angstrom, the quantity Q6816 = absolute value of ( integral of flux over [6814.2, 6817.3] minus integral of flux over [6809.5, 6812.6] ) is 0.6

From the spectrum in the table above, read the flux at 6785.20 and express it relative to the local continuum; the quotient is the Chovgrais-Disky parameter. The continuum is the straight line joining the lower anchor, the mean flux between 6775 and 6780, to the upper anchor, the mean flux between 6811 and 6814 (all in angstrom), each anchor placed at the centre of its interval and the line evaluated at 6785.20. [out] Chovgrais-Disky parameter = 1.13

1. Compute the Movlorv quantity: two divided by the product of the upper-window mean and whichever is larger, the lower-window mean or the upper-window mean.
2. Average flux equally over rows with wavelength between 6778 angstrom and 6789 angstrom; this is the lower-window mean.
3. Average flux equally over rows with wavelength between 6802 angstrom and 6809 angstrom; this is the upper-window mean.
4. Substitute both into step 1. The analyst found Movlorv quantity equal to 0.078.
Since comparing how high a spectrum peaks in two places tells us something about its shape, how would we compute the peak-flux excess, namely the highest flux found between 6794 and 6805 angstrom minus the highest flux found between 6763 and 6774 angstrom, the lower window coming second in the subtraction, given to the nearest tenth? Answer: -0.2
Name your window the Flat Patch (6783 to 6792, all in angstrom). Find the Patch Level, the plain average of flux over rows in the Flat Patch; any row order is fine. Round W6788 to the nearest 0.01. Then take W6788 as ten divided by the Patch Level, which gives 1.98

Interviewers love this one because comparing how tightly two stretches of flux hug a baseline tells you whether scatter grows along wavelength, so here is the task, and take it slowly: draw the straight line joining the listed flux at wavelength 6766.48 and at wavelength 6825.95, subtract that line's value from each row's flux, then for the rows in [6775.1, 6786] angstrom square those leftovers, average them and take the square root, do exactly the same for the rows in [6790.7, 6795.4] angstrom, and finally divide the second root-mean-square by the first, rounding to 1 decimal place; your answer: 1.2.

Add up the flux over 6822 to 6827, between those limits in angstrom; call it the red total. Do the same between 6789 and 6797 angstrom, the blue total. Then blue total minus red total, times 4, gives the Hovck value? 37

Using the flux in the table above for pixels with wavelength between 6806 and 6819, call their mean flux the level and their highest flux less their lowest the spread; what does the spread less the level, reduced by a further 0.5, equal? -4.80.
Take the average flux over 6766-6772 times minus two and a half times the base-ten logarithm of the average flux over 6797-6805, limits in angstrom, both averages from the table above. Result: -8.2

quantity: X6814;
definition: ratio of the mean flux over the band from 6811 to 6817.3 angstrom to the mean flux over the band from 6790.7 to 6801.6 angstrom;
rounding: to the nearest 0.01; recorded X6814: 1.05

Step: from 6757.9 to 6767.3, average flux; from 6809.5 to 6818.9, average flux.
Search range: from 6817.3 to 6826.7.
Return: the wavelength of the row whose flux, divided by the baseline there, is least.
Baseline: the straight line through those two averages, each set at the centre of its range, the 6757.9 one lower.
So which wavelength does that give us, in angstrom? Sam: 6818.09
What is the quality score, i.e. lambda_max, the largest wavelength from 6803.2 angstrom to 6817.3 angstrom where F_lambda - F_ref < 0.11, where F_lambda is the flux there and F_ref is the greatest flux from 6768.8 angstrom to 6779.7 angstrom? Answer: 6814.95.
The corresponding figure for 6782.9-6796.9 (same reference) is 6794.58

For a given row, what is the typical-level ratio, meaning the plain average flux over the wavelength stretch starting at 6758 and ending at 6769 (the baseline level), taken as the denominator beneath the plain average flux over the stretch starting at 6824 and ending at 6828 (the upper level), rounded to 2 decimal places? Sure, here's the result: 1.03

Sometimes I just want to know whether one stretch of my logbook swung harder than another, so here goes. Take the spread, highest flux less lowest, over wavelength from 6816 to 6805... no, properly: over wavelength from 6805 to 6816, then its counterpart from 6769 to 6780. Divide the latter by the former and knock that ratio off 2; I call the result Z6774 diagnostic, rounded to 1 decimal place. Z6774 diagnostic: -0.3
